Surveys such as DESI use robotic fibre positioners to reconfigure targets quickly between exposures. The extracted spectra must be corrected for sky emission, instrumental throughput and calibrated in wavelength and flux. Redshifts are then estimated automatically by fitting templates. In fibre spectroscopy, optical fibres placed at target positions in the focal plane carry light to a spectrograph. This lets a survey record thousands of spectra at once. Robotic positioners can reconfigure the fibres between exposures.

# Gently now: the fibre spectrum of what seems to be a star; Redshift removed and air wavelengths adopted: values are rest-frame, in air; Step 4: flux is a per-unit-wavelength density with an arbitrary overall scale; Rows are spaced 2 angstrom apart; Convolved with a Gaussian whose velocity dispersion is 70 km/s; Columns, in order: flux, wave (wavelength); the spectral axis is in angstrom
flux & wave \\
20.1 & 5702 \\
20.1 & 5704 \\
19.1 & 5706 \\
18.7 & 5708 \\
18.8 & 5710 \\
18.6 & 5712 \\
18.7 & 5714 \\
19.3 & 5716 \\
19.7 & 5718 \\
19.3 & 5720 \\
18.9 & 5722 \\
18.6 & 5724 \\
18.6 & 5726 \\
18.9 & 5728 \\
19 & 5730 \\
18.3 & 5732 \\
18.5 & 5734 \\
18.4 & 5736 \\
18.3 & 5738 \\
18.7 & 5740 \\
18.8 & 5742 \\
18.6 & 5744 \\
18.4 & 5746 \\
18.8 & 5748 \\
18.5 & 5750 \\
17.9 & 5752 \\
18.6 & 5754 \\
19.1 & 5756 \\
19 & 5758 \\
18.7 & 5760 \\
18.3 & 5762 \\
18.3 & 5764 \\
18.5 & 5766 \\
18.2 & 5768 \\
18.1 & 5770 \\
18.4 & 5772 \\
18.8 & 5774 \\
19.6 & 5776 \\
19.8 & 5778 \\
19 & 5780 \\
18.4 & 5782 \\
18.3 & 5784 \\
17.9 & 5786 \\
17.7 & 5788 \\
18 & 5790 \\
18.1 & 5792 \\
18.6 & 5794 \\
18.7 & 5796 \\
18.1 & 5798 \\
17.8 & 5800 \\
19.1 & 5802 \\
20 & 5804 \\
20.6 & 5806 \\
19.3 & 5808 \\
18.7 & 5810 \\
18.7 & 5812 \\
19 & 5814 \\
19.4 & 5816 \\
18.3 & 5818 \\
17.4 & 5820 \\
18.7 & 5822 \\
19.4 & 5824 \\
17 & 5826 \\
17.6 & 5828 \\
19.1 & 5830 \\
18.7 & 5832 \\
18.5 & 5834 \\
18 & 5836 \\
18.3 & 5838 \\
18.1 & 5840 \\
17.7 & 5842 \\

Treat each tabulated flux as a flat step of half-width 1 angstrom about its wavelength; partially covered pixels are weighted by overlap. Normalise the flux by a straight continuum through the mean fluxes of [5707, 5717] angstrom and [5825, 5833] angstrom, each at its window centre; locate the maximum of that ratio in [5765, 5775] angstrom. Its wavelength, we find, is 5774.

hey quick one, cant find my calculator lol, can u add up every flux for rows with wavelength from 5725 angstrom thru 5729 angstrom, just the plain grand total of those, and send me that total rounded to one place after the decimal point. 37.5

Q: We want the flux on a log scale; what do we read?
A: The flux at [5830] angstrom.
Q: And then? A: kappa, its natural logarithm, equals 2.95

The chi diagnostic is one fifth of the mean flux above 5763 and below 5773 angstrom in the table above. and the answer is 3.66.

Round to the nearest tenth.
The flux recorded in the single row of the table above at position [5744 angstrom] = 18.6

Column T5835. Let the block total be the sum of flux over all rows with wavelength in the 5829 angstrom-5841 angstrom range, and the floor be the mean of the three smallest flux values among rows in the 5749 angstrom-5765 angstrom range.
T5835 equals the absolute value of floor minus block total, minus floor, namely 74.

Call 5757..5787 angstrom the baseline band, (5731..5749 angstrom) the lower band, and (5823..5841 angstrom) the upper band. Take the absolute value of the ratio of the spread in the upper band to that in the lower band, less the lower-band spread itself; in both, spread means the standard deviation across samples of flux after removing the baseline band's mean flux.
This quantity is 3.5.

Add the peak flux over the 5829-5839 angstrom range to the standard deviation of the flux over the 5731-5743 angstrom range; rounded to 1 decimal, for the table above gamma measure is 19.3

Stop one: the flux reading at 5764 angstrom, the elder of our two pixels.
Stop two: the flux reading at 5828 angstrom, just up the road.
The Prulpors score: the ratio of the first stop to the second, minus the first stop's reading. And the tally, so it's -17.3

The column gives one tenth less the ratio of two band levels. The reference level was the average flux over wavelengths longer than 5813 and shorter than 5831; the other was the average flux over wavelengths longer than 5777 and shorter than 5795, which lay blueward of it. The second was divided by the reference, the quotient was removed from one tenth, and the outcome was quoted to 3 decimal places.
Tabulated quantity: -0.899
